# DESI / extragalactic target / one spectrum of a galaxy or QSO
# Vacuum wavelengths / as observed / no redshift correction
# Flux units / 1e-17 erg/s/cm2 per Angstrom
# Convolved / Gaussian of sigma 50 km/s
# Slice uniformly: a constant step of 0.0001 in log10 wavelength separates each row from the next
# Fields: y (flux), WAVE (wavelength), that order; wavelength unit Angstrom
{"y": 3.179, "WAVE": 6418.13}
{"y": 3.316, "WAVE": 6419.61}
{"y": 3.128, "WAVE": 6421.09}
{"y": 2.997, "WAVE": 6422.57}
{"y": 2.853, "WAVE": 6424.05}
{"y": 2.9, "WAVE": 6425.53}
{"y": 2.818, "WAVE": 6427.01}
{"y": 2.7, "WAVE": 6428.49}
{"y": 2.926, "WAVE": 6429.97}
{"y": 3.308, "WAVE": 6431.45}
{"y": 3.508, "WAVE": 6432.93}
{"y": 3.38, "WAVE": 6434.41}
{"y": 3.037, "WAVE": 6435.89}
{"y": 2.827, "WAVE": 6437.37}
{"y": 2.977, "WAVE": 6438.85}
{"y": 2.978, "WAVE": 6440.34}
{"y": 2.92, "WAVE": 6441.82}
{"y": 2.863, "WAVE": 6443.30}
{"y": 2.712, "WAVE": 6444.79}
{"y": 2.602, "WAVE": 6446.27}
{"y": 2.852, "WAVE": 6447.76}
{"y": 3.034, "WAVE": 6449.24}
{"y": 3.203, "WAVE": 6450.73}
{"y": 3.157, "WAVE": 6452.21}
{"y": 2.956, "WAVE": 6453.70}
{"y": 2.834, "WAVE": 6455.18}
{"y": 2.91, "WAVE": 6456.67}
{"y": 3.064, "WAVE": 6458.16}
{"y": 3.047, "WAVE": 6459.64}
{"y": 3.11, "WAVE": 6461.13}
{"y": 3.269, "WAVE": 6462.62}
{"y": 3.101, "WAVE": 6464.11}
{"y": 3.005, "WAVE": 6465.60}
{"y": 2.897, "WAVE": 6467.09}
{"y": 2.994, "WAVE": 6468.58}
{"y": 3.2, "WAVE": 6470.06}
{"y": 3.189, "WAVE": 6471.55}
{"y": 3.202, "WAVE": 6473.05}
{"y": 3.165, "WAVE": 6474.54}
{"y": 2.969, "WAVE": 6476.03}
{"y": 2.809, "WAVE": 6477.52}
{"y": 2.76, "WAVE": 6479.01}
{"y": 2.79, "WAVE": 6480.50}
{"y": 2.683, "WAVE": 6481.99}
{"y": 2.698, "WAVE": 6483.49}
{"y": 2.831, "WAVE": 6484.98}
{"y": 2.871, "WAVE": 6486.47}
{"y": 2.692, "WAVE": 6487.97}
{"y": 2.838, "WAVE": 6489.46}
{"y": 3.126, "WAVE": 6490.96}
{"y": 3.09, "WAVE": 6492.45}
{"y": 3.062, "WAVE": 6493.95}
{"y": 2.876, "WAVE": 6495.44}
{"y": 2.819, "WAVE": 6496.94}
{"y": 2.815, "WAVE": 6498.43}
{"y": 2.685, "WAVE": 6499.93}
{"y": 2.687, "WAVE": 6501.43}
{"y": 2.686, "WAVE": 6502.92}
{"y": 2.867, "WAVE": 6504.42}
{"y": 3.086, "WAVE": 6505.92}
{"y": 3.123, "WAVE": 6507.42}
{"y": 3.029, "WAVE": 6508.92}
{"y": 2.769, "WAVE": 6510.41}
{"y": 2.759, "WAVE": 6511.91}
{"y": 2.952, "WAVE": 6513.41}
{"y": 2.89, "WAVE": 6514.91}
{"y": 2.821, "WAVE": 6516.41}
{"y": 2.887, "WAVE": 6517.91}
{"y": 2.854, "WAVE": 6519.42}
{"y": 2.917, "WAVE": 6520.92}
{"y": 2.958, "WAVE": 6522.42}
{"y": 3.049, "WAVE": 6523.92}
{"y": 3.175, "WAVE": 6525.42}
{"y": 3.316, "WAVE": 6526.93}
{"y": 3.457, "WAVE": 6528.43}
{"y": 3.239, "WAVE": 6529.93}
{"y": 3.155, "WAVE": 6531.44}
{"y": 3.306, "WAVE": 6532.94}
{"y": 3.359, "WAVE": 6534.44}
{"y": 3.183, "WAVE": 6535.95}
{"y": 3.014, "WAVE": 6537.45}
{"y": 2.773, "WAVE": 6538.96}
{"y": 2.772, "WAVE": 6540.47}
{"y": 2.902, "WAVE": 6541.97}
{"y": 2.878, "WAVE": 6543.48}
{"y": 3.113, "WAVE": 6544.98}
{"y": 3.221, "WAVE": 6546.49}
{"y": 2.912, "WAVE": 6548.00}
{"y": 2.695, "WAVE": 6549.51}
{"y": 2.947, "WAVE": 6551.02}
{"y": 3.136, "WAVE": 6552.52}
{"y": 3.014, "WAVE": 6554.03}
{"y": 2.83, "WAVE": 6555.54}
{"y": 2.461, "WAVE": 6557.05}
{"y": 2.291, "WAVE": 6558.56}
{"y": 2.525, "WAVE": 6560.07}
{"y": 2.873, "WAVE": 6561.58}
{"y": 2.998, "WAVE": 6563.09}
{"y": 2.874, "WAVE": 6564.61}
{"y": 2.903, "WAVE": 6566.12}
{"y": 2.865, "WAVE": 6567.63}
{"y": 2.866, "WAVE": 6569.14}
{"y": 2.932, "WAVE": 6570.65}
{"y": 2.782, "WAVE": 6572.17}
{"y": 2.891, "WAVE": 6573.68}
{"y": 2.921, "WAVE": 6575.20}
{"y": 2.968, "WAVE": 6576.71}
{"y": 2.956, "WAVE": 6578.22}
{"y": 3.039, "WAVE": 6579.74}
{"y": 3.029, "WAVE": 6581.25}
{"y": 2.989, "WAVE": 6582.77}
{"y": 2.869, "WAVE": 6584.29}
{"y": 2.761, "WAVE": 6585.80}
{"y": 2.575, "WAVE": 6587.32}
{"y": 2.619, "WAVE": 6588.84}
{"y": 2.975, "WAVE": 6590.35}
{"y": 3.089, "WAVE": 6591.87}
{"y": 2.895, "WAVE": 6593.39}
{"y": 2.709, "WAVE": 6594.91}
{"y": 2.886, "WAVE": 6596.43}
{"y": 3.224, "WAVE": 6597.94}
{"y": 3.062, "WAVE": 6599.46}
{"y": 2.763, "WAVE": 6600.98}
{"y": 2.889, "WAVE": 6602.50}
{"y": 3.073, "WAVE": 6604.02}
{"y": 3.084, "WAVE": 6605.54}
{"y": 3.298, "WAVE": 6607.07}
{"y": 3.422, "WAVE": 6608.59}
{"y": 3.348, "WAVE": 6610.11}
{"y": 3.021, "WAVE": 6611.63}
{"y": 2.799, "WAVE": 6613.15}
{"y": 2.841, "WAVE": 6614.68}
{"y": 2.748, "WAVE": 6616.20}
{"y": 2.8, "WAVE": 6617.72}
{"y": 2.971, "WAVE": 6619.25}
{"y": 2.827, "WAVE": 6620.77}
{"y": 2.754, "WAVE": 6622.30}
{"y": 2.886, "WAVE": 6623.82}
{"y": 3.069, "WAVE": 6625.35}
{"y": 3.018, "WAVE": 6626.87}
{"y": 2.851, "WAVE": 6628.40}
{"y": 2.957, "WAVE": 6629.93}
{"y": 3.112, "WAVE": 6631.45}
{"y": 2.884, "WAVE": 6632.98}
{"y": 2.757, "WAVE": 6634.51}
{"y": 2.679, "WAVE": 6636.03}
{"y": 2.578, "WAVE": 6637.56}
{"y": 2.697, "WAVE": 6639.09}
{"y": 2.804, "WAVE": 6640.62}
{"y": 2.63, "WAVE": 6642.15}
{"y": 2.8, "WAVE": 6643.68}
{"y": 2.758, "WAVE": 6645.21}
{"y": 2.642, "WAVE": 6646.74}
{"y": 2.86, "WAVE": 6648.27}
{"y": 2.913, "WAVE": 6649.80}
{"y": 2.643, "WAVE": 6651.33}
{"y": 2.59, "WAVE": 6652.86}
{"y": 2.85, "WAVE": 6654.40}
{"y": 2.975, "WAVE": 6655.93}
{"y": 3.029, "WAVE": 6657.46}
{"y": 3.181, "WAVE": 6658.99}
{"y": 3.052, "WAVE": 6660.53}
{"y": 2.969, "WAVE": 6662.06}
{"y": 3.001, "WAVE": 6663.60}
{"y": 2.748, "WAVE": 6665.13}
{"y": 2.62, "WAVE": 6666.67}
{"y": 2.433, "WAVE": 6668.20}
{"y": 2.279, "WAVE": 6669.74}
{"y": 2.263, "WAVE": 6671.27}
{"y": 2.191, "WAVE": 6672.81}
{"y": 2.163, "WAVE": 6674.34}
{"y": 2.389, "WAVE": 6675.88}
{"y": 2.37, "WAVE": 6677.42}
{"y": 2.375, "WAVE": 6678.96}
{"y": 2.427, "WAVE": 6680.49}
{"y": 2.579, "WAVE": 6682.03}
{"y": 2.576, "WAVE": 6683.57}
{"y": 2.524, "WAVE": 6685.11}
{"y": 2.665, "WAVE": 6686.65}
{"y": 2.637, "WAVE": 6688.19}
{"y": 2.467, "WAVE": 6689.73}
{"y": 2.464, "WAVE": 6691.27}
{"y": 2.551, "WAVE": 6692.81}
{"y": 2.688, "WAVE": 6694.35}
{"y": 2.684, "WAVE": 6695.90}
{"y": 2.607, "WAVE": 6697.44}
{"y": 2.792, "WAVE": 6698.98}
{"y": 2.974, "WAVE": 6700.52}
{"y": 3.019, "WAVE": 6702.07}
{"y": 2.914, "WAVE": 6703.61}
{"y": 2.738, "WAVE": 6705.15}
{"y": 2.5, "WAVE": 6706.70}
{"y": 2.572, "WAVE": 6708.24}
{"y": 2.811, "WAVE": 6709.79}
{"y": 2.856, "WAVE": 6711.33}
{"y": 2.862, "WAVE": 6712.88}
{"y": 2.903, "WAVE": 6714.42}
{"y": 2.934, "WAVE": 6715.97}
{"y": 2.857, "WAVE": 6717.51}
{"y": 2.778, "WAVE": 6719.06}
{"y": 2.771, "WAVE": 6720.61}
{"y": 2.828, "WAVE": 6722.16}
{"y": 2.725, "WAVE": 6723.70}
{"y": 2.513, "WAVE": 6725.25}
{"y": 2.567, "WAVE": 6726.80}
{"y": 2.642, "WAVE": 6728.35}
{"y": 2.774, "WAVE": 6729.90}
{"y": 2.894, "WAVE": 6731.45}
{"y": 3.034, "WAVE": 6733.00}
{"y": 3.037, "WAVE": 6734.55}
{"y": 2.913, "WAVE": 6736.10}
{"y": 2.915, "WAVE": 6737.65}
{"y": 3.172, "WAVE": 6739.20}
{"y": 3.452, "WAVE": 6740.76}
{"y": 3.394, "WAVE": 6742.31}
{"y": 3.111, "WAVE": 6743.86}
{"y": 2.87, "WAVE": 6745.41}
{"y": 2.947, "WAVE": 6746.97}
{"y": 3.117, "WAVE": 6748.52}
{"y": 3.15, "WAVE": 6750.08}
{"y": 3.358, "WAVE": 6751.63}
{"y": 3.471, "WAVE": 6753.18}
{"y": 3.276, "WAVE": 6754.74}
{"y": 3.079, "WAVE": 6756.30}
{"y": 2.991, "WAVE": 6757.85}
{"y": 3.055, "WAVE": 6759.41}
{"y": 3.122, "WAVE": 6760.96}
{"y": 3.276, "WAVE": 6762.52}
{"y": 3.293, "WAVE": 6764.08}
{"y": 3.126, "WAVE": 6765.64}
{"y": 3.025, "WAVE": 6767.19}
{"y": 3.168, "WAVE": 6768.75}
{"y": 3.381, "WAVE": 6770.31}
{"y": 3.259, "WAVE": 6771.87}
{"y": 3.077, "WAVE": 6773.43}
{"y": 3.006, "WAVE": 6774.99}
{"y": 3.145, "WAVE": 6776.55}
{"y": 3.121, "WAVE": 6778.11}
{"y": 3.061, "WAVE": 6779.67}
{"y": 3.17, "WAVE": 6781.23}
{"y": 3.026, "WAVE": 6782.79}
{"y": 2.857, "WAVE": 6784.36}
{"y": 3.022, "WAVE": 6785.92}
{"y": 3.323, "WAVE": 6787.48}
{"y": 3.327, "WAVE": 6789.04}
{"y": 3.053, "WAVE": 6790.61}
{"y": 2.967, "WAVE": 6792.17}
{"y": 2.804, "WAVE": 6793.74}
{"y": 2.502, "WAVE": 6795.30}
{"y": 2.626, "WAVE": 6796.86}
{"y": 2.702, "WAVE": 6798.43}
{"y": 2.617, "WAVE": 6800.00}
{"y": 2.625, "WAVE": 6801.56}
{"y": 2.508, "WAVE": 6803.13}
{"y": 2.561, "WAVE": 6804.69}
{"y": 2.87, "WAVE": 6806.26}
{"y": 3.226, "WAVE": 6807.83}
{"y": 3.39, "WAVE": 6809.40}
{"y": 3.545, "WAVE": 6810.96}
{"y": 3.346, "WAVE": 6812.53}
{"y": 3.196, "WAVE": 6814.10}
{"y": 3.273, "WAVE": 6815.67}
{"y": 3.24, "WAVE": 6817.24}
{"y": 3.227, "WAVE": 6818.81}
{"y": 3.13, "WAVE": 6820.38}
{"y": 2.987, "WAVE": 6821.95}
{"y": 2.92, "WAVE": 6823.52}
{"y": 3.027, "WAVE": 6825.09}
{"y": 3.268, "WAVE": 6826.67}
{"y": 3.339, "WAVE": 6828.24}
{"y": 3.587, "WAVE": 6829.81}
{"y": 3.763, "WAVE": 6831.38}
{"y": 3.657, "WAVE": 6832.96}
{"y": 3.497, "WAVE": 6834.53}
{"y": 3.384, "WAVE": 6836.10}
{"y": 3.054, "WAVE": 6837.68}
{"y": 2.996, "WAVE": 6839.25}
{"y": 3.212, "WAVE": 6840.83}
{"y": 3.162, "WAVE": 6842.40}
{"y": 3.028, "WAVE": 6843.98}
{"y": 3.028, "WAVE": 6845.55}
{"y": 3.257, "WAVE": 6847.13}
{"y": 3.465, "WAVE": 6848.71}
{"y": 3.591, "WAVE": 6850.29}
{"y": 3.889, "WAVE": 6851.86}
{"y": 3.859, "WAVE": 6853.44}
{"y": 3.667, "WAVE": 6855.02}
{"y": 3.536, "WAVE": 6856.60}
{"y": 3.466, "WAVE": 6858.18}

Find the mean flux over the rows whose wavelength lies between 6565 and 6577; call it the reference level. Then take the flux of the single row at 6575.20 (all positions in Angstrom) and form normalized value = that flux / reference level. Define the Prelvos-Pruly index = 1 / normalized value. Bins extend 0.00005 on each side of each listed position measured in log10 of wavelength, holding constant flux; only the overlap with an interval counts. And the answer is 0.99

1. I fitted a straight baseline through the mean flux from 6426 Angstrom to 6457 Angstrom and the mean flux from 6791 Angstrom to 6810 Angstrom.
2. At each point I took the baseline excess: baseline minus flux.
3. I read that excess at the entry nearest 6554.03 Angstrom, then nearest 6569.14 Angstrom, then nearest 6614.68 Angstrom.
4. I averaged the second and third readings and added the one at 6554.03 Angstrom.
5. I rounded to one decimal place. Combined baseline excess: -0.1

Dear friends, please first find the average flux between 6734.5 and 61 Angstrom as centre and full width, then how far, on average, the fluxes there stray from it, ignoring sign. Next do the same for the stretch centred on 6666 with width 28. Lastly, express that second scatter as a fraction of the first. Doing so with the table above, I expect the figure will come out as 1.46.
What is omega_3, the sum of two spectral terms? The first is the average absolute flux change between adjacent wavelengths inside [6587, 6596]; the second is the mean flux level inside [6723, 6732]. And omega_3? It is 2.86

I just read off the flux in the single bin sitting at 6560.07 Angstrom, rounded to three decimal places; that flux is 2.525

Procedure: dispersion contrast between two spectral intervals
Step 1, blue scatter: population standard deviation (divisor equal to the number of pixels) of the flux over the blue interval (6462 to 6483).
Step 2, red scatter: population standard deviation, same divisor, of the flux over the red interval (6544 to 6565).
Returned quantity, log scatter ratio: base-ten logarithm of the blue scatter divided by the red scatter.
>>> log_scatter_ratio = -0.15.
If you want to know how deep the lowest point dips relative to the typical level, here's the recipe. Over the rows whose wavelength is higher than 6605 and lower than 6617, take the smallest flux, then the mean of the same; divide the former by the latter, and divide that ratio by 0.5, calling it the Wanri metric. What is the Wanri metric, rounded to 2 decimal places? 1.79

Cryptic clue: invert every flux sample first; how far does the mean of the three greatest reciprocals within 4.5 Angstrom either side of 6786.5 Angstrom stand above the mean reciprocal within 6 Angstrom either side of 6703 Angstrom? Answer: -0.026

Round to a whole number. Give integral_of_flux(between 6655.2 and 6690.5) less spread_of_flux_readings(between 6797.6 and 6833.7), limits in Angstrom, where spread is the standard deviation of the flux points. 92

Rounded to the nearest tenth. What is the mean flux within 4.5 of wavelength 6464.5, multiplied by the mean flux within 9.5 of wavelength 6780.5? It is 9.5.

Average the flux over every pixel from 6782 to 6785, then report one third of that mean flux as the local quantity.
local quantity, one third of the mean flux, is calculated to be 0.98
